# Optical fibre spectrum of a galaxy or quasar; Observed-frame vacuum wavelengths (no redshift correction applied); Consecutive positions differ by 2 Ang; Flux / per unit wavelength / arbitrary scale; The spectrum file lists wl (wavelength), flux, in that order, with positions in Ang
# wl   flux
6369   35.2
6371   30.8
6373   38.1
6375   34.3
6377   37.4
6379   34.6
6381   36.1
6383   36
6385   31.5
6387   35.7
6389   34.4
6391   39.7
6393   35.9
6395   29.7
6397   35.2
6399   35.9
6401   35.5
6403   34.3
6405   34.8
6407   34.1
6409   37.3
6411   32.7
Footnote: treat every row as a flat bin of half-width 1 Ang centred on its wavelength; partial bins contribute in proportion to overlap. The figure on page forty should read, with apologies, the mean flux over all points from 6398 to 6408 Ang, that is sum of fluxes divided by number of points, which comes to 34.9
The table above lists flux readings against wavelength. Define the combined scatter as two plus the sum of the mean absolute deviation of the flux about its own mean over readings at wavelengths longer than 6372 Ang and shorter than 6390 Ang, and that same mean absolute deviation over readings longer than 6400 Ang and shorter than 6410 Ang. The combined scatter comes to 4.42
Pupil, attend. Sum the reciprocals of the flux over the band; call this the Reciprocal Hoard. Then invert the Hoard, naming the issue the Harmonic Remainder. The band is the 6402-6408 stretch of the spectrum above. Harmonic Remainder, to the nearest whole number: 11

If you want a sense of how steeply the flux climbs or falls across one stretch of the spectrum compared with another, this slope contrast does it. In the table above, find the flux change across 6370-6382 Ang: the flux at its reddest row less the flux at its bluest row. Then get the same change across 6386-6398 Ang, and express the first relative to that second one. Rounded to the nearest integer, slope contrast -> -11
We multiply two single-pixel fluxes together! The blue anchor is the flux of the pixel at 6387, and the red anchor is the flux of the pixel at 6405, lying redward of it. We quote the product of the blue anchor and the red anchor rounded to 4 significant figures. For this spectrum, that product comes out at 1242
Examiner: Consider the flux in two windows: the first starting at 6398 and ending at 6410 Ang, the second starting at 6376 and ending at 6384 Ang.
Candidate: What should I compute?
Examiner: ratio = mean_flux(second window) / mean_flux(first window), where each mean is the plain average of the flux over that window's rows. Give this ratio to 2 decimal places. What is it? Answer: 1.02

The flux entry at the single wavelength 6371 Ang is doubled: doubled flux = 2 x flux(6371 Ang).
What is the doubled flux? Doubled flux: 62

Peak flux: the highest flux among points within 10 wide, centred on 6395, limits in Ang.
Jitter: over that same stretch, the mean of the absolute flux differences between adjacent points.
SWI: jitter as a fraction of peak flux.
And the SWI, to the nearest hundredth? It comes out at 0.10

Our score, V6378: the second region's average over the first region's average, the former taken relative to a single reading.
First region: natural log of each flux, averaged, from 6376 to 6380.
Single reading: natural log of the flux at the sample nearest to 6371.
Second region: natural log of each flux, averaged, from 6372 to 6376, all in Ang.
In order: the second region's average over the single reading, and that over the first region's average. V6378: 0.292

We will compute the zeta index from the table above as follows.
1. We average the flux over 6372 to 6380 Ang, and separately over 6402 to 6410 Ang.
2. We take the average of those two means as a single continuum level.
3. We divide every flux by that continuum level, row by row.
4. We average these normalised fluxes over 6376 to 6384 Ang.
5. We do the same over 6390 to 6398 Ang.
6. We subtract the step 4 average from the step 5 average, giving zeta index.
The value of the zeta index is -0.025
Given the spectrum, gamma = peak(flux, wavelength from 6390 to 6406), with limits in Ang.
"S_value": 39.7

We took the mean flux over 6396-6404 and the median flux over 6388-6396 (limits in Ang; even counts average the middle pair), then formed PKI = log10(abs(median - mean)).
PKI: -1.1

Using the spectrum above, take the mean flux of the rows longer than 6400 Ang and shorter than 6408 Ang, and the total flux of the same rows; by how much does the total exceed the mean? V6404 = 104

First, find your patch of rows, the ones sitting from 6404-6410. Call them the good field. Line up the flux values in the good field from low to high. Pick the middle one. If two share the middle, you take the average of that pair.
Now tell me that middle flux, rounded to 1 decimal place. 34.8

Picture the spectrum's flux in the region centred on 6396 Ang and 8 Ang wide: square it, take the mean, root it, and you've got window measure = 34.3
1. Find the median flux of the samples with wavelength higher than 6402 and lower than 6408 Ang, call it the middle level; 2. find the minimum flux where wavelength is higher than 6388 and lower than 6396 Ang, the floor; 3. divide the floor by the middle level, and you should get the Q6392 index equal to 0.866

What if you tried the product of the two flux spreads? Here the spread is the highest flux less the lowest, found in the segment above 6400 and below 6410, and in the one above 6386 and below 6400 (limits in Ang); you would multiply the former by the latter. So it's 32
